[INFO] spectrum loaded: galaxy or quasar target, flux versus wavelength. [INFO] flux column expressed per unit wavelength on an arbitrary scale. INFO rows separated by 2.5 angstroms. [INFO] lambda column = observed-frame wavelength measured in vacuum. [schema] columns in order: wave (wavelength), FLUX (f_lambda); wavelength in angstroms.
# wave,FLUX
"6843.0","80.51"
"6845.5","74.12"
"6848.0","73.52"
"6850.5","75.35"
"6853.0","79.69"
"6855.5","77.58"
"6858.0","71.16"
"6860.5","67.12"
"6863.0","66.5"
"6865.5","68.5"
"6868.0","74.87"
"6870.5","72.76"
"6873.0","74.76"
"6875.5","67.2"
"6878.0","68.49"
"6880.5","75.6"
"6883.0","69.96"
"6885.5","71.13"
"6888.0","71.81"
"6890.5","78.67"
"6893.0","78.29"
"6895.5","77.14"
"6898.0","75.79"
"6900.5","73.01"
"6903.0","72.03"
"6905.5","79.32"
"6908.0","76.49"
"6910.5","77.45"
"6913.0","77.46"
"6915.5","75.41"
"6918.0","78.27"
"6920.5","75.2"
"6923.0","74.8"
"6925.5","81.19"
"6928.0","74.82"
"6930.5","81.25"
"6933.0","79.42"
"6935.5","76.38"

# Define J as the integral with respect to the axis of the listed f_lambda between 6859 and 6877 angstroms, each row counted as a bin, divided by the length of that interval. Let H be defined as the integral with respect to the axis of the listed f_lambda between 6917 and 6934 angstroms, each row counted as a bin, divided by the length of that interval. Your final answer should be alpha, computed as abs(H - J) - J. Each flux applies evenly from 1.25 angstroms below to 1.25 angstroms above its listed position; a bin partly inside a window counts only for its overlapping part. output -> -62.6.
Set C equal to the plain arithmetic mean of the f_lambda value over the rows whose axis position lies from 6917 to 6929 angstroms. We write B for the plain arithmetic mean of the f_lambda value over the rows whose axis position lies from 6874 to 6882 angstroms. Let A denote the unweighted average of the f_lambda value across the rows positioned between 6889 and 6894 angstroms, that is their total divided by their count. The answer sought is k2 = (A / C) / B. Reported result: 0.0145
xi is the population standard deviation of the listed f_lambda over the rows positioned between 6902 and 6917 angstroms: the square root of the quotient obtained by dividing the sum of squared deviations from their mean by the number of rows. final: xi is 2.3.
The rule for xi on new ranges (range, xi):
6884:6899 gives 3.0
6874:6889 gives 2.7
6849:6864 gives 5.0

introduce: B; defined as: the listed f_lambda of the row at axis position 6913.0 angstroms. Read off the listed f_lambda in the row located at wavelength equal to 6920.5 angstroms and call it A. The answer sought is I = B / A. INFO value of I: 1.03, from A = 75.2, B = 77.46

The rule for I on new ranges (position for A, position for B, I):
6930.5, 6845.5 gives 0.91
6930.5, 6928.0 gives 0.92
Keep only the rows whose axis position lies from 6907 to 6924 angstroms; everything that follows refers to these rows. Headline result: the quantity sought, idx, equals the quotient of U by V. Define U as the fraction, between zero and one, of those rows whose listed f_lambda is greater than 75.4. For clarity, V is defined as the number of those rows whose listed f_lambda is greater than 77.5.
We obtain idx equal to 0.7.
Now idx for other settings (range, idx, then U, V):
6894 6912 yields 0.7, 0.71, 1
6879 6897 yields 0.3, 0.57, 2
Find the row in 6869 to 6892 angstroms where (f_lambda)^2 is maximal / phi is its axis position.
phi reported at 6890.5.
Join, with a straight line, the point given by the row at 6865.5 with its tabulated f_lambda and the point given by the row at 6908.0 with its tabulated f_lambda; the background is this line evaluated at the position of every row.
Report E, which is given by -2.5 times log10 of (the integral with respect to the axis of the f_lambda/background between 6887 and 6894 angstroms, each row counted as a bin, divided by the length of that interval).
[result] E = -0.05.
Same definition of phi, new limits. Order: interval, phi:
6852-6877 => 6853.0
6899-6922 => 6905.5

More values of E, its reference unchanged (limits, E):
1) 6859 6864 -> 0.01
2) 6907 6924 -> 0.02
